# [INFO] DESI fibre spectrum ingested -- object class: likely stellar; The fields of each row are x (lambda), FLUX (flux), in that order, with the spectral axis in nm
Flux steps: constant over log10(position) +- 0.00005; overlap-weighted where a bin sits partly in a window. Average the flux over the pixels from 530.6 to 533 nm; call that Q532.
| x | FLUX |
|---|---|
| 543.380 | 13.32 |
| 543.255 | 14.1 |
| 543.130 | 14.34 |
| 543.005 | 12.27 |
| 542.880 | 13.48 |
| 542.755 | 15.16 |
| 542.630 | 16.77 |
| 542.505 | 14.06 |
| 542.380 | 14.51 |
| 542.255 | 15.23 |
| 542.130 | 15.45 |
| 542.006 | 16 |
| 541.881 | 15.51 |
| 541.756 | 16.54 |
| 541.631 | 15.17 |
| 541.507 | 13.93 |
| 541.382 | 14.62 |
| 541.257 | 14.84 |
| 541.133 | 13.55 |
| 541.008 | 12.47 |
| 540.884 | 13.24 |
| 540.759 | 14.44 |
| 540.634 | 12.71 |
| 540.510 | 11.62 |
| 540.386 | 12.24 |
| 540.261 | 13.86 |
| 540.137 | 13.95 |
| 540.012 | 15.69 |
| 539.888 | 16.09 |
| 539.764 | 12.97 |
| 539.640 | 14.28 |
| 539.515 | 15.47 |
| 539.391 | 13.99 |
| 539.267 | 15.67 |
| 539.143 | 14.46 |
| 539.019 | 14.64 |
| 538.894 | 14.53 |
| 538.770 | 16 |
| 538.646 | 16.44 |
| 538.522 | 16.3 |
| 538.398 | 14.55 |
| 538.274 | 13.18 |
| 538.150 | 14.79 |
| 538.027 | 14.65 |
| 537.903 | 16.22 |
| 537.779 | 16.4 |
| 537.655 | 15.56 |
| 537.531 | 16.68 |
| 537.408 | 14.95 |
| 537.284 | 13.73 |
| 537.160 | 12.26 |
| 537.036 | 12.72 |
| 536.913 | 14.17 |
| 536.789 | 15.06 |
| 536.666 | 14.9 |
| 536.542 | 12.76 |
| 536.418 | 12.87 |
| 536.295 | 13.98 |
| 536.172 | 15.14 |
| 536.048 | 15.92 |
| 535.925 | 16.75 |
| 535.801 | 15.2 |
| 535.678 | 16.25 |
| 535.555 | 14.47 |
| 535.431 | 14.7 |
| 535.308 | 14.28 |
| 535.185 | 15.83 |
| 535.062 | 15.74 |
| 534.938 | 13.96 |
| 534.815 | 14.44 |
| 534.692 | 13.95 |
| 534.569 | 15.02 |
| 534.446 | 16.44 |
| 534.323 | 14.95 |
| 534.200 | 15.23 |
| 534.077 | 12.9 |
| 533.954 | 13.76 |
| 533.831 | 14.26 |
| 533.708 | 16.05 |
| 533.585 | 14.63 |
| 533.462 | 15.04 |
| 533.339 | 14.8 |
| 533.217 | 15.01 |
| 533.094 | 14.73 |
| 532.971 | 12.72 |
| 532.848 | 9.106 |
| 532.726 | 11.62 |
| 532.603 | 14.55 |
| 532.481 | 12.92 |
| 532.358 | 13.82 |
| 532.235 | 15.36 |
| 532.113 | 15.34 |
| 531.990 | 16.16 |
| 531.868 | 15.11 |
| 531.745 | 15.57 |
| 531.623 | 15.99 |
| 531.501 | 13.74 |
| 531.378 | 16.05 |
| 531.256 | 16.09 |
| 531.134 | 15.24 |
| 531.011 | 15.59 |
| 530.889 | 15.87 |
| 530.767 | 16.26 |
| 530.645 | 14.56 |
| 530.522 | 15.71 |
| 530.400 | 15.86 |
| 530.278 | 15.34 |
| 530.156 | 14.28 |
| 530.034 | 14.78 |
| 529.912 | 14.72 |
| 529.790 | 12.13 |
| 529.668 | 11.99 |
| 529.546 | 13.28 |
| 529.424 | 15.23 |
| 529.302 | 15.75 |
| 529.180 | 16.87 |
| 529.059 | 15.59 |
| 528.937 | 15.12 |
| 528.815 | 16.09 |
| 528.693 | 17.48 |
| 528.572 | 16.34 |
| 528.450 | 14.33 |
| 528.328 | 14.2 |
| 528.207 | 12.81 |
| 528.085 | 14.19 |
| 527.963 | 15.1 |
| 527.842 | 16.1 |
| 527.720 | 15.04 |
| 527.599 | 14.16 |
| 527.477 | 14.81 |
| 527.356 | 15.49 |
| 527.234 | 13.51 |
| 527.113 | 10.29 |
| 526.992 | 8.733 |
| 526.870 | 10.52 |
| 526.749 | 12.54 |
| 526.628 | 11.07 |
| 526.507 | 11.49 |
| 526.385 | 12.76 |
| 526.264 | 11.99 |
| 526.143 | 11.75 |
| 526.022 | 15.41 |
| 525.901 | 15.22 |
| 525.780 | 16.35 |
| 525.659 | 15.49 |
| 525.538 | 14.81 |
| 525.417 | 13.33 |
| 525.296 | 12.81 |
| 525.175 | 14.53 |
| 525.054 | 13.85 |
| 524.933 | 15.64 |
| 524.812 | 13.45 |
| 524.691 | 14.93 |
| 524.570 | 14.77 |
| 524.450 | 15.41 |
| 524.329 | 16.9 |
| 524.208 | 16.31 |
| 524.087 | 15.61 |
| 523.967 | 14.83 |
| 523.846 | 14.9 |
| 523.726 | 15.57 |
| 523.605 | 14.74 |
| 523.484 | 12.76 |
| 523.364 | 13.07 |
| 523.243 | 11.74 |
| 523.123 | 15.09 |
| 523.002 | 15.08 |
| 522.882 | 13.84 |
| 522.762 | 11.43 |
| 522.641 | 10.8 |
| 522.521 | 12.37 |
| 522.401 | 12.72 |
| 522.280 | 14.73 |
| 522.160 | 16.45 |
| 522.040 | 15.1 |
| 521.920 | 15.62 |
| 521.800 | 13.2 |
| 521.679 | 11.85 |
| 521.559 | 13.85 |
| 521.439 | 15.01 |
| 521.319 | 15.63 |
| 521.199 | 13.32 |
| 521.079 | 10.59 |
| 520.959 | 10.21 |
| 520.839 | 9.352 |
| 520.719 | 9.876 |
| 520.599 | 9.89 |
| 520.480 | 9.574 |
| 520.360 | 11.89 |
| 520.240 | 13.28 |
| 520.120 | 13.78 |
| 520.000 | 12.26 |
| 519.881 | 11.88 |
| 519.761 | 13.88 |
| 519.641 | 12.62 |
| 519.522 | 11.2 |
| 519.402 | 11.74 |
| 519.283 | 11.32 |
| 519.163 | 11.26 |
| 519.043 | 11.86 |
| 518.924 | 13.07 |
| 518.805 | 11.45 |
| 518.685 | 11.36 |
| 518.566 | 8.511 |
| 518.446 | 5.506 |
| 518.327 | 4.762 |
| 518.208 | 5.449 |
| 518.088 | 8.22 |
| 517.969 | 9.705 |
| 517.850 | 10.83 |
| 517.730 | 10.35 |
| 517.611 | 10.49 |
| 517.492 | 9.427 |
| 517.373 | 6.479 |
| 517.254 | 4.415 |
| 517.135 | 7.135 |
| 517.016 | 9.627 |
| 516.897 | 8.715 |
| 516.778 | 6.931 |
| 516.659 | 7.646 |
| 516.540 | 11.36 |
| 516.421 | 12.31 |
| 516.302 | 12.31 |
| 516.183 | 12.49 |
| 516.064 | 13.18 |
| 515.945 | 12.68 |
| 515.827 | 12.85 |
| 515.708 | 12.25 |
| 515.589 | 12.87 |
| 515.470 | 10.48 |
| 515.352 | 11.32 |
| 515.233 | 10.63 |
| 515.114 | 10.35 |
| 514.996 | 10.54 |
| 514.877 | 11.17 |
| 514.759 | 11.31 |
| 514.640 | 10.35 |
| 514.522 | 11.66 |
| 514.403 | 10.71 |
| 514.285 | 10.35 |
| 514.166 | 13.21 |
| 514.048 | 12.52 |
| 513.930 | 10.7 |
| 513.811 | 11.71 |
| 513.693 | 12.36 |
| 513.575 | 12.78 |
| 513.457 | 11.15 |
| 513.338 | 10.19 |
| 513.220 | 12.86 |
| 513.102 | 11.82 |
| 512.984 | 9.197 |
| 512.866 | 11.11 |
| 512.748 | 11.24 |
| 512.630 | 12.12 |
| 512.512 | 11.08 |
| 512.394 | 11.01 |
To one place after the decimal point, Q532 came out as 14.6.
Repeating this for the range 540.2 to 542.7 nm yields 14.3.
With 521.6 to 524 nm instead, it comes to 13.8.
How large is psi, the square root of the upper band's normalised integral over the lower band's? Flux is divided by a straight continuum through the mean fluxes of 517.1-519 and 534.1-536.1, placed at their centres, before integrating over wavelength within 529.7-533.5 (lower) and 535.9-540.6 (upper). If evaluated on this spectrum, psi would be 1.02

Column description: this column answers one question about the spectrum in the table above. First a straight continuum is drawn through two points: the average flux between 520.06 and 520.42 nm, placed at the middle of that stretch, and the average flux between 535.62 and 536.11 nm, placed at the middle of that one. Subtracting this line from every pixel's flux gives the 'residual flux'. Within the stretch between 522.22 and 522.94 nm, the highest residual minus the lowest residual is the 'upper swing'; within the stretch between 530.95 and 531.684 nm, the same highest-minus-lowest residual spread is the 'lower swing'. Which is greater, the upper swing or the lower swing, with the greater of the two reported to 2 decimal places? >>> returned 4.00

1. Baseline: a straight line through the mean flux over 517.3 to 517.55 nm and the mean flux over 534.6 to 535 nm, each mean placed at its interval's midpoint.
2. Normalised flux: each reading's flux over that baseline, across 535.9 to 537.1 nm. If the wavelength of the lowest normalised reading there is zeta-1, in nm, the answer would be 537.036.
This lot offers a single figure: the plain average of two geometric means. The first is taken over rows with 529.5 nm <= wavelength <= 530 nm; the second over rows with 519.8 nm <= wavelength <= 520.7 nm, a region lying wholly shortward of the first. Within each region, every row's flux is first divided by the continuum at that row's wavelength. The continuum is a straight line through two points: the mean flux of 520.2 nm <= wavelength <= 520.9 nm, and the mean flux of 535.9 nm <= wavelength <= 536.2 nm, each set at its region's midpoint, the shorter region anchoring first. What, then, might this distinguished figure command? 1.03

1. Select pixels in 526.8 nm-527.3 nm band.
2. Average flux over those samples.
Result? 10.8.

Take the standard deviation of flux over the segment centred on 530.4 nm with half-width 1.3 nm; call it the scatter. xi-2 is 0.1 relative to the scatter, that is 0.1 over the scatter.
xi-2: 0.08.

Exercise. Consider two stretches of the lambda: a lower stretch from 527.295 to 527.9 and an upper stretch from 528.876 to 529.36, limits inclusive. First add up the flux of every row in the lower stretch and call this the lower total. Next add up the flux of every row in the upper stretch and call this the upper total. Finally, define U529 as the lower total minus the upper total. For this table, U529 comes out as 12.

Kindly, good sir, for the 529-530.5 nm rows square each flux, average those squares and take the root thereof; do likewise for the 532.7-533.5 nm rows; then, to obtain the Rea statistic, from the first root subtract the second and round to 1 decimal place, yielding 1.3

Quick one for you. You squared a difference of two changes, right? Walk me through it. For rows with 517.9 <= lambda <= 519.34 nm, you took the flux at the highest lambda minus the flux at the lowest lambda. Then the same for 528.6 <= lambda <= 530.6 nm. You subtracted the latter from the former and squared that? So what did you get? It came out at 11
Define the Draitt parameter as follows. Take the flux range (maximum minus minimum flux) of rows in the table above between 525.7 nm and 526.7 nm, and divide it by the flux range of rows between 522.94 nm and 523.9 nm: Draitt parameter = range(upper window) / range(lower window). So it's 1.38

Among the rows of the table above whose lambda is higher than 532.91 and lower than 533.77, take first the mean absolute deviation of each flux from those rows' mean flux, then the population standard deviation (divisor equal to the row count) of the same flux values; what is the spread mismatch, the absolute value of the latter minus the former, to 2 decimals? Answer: 0.33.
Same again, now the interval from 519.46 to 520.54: 0.28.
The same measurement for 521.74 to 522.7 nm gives 0.18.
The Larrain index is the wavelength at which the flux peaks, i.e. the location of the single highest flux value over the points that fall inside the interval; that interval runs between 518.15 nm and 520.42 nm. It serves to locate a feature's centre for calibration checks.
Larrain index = 519.761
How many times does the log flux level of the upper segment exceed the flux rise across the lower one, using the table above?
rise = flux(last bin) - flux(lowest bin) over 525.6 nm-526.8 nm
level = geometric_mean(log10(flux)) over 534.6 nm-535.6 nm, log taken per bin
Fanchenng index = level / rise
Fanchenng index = -0.40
